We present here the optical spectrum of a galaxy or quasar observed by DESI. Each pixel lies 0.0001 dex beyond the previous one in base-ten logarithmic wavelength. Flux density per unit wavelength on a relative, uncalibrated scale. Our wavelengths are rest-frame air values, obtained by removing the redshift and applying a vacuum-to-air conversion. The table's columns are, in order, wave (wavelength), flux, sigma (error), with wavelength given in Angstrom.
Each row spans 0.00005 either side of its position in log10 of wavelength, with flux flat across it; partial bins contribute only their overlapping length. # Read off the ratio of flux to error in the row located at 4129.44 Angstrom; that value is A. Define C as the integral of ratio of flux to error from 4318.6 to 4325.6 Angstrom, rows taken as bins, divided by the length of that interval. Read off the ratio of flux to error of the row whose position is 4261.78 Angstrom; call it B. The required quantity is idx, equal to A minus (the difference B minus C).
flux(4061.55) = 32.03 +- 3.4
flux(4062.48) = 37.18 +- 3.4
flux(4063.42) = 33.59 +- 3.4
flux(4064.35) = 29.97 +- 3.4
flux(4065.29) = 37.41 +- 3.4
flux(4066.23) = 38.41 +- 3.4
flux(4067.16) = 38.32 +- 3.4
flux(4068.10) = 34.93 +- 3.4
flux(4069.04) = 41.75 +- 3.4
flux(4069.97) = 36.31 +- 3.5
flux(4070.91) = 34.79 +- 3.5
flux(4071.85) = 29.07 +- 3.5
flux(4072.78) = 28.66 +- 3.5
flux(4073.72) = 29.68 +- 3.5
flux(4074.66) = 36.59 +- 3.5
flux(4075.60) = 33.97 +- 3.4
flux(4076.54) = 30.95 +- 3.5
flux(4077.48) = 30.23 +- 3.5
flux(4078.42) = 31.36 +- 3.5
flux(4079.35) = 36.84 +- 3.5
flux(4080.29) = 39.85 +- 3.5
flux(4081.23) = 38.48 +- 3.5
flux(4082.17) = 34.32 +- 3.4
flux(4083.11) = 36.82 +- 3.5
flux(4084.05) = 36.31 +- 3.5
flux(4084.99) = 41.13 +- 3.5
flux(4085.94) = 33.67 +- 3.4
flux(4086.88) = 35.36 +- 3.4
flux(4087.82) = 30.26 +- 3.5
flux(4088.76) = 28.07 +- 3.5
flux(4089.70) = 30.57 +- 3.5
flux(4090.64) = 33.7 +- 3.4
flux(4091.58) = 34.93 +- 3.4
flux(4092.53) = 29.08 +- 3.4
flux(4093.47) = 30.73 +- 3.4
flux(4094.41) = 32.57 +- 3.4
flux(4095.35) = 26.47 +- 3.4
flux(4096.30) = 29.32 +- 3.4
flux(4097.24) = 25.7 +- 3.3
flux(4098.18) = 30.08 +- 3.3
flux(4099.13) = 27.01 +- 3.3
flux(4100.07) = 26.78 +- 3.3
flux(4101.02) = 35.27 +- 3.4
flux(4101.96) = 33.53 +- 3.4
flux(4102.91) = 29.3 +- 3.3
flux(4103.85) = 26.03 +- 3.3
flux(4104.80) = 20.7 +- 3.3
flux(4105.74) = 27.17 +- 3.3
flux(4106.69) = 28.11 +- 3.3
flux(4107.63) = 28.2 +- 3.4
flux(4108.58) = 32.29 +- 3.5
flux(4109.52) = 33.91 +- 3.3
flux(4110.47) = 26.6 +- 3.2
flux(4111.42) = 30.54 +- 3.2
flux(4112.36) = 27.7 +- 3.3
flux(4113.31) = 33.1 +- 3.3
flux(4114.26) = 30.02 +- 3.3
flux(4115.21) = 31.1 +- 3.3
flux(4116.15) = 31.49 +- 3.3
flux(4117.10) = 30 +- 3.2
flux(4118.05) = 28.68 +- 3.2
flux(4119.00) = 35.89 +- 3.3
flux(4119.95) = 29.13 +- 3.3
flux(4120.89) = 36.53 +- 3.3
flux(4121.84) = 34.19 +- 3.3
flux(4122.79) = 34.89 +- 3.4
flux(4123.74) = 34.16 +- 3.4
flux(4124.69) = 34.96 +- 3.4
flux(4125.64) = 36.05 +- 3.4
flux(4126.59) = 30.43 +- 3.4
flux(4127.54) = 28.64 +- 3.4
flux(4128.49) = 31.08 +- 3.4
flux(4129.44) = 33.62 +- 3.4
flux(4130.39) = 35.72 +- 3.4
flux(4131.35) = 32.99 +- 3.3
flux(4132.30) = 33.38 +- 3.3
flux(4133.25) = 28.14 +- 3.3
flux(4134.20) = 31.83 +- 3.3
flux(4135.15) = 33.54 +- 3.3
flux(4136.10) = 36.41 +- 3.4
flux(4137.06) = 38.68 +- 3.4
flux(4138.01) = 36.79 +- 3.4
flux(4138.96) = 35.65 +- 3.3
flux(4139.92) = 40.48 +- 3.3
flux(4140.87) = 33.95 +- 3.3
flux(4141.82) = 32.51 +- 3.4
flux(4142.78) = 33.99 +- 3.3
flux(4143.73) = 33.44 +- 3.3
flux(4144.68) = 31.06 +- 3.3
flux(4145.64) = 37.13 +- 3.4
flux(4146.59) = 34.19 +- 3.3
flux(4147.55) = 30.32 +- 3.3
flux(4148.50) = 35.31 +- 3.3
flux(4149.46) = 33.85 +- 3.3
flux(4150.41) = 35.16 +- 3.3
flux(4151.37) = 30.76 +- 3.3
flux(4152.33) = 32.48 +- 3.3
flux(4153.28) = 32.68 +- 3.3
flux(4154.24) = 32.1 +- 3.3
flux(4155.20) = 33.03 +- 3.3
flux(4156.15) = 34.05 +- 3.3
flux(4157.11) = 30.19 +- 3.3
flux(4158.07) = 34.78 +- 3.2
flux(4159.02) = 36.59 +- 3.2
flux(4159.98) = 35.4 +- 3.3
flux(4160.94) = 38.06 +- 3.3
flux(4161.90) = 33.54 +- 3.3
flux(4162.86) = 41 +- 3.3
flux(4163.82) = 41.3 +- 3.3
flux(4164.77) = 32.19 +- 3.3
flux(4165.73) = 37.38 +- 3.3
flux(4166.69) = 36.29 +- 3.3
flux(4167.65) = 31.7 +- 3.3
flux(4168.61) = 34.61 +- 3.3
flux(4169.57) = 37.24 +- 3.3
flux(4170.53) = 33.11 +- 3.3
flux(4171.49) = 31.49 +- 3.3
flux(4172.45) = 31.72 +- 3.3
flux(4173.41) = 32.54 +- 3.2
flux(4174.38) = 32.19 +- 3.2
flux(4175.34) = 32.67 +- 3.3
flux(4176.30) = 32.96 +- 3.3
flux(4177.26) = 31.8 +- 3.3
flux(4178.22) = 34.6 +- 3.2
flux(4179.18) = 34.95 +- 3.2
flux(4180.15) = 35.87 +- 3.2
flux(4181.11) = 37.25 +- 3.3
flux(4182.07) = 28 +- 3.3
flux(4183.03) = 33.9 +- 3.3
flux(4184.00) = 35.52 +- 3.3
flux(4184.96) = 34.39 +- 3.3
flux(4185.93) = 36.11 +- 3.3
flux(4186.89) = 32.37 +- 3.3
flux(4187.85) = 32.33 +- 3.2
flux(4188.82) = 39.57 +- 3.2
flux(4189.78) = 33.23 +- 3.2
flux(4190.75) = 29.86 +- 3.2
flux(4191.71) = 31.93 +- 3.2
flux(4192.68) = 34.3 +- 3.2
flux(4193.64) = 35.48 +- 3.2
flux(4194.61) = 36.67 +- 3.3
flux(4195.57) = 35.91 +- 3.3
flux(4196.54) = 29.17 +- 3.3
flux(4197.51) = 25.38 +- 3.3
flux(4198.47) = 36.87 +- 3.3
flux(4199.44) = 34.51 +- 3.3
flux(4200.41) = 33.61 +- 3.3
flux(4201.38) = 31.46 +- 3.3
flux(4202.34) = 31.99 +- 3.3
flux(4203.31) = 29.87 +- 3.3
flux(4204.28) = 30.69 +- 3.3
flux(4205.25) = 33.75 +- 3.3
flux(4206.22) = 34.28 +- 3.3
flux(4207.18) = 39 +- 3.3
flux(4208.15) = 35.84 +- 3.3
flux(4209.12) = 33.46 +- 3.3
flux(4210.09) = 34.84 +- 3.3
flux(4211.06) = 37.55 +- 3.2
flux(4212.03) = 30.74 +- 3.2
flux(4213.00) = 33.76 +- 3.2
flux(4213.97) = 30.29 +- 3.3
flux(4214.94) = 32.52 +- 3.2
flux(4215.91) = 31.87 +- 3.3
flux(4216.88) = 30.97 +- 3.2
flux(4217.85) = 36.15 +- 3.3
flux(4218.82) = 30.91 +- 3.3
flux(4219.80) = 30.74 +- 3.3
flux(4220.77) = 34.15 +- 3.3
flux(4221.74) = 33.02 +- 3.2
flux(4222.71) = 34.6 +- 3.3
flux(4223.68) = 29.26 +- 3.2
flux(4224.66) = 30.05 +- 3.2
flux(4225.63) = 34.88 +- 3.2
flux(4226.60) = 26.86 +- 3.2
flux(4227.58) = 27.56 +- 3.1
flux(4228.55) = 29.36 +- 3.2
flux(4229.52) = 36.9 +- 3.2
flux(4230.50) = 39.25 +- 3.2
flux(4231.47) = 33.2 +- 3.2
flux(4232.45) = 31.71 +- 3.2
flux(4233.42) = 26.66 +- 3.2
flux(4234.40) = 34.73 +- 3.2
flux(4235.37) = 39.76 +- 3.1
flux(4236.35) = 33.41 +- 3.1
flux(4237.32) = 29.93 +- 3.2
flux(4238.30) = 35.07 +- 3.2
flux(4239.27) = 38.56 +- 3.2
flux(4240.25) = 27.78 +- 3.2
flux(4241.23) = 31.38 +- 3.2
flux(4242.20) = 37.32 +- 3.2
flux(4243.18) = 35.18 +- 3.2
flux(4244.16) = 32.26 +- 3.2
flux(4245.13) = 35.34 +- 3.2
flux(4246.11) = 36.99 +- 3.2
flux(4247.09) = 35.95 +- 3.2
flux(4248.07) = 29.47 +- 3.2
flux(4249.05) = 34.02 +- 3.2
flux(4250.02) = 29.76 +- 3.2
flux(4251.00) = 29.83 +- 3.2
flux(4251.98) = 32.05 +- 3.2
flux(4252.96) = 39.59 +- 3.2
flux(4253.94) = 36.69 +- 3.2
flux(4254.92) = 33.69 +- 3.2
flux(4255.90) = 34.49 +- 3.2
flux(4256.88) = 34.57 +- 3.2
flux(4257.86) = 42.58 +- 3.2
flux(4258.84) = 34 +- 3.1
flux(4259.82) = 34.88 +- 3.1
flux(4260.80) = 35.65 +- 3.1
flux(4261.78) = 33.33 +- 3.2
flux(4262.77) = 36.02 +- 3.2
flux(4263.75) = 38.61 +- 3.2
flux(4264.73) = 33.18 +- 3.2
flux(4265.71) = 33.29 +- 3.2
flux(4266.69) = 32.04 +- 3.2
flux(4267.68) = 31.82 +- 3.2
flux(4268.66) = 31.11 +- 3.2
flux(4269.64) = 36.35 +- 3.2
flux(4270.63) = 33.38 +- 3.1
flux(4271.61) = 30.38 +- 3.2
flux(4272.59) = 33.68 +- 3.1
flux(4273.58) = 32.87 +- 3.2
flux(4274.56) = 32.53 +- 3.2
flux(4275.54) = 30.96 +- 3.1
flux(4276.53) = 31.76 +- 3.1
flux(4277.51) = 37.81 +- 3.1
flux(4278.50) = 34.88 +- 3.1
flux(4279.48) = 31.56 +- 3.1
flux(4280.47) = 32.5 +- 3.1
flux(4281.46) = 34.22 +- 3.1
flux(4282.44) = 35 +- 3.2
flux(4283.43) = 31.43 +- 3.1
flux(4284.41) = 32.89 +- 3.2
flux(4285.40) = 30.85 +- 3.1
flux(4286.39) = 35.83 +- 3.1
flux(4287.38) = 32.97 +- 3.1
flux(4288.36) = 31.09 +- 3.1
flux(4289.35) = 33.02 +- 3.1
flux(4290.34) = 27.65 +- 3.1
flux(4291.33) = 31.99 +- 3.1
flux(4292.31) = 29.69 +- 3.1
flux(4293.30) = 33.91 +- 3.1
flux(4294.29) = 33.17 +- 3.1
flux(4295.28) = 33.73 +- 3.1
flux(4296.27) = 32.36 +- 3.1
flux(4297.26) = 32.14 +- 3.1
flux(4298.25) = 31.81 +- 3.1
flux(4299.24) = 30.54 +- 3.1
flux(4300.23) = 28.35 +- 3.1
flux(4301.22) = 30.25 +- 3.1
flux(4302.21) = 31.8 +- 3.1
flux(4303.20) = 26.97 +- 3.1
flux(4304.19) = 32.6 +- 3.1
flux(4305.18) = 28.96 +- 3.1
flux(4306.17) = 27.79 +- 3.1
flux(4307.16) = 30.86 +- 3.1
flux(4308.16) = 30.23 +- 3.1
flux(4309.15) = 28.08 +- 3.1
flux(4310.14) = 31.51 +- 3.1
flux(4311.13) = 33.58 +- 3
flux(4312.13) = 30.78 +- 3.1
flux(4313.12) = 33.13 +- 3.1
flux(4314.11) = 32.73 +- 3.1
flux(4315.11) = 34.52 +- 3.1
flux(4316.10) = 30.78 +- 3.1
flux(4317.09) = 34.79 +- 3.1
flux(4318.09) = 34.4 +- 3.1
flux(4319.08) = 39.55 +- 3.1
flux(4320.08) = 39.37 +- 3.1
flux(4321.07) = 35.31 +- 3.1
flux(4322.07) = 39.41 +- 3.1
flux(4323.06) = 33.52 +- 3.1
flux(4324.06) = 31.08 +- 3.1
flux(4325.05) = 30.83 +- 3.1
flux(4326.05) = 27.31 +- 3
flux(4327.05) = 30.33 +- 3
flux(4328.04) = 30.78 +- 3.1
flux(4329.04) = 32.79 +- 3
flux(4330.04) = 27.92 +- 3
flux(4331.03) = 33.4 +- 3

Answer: 11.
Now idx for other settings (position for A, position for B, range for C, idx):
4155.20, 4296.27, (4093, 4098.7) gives 8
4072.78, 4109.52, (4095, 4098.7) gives 6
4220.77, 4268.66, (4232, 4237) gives 11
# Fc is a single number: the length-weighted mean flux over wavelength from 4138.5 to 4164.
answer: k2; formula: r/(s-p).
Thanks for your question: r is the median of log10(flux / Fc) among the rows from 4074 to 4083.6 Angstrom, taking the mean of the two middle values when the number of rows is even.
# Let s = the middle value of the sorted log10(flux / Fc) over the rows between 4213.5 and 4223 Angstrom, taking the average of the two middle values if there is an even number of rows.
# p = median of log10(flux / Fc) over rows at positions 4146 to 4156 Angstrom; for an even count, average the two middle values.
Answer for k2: -1.4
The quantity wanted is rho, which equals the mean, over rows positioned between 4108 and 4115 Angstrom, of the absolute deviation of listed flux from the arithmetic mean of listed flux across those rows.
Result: 2.15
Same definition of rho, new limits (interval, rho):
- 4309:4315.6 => 1.65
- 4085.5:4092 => 2.34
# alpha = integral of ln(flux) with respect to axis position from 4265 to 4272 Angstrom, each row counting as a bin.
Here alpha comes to 24.4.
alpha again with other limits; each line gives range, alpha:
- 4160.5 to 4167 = 23.5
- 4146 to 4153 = 24.5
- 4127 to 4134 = 24.2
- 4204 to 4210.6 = 23.4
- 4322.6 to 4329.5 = 23.7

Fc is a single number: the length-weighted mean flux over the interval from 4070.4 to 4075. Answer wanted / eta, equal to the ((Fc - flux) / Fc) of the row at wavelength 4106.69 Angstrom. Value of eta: 0.11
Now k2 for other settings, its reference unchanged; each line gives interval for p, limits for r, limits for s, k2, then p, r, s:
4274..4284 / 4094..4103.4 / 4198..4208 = -4.6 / -0.025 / -0.070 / -0.010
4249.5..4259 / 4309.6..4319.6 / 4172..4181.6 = 0.8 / -0.003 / -0.014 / -0.021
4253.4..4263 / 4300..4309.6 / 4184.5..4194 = 5.4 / 0.003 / -0.066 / -0.009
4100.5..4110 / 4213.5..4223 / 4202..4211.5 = -0.4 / -0.079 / -0.030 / -0.006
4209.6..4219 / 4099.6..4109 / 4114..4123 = 7.1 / -0.030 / -0.088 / -0.042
